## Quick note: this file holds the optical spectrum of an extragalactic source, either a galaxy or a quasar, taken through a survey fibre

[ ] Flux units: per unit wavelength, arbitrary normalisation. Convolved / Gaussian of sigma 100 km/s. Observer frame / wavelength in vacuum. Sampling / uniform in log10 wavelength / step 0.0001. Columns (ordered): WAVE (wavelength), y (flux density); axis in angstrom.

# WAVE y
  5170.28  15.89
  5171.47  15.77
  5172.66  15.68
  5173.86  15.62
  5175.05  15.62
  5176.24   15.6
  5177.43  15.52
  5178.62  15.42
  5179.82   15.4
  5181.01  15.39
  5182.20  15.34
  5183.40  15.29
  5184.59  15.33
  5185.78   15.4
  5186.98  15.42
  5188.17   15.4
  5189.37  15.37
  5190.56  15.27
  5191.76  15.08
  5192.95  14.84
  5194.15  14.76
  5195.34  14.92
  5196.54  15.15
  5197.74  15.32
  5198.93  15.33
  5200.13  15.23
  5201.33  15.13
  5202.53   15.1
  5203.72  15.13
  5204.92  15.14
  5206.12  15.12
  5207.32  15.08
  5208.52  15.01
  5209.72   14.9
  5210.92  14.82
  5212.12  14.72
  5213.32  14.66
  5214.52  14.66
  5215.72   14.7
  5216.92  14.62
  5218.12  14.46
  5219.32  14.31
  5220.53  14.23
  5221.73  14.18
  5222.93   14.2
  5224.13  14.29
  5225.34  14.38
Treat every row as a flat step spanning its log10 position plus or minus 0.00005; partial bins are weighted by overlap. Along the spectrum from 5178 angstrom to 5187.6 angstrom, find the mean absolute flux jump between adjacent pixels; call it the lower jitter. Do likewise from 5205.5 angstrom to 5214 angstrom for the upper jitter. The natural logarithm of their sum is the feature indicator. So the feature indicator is -2.17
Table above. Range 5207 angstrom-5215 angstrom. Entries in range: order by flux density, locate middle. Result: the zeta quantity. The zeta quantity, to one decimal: 14.8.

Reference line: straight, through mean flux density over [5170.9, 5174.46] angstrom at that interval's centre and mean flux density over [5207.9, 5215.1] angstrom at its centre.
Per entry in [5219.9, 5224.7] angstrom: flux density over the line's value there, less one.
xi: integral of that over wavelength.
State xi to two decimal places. -0.11 angstrom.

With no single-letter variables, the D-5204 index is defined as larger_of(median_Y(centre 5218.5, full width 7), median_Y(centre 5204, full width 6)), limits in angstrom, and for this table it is 15.1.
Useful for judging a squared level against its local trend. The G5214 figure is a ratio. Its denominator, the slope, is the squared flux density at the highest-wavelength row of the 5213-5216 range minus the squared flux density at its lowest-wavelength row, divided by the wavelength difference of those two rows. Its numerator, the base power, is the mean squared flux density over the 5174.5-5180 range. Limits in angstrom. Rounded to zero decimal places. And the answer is 492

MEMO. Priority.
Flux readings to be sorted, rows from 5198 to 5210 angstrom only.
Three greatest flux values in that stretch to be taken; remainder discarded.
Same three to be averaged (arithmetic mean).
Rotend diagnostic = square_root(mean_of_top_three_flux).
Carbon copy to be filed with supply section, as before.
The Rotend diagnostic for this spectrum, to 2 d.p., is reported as 3.90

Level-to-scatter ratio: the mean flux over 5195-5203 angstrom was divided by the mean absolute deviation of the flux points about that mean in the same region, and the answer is 142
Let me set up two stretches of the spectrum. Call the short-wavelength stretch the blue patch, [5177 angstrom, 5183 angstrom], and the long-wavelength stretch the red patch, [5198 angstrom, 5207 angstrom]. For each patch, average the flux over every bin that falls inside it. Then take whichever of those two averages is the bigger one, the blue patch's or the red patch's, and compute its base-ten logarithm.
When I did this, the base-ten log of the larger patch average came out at 1.19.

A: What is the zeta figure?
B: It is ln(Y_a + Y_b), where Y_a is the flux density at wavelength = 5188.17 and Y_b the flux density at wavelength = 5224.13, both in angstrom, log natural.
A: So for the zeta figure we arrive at 3.39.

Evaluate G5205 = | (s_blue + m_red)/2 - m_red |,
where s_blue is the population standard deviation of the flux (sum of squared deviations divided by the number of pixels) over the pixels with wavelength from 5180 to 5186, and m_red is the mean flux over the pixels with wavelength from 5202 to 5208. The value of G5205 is 7.54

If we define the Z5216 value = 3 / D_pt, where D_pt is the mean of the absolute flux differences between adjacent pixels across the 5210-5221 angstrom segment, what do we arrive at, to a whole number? 36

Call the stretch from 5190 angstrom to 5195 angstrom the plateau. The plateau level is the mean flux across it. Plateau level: 15.0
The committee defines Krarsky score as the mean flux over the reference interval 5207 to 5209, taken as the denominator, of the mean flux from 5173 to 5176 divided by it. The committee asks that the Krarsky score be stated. 1.04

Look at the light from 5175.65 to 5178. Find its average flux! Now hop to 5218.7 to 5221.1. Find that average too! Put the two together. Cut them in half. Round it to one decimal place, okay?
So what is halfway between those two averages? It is 14.9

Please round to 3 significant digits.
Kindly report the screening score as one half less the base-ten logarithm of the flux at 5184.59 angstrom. -0.686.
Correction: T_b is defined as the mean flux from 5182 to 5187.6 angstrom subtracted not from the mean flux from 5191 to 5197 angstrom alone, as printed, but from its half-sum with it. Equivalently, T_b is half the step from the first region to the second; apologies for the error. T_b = -0.20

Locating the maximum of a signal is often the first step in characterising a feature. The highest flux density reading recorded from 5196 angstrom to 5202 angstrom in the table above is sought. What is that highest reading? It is 15.33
